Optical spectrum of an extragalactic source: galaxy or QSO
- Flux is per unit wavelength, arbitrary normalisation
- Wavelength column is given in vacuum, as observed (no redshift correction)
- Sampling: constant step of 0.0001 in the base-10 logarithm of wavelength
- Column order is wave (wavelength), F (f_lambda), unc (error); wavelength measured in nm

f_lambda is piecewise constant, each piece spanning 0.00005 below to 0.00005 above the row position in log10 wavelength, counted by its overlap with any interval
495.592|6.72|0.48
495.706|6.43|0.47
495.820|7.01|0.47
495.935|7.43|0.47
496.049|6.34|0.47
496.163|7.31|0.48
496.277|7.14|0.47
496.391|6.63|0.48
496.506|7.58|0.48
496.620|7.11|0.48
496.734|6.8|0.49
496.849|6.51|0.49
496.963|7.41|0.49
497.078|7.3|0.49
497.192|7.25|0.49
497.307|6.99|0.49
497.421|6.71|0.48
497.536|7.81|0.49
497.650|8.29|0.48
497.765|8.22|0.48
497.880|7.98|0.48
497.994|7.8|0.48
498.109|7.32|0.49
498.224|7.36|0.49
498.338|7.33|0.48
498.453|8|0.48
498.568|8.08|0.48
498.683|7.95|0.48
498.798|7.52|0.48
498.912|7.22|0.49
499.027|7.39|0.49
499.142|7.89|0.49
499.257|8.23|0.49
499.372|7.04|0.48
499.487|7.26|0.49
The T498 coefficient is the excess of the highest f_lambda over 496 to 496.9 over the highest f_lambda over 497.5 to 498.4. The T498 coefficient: -0.7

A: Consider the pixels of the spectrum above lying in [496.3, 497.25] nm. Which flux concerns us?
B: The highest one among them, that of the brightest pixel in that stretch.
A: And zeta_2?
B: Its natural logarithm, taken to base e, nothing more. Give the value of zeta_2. 2.03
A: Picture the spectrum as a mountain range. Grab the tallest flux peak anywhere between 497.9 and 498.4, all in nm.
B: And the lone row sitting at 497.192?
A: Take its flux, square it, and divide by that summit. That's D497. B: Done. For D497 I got 6.7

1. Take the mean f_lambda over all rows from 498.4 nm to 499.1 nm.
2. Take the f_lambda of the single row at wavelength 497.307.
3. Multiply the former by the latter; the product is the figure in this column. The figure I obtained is 53.8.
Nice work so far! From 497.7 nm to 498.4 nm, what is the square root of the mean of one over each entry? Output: 0.361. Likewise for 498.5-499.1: 0.362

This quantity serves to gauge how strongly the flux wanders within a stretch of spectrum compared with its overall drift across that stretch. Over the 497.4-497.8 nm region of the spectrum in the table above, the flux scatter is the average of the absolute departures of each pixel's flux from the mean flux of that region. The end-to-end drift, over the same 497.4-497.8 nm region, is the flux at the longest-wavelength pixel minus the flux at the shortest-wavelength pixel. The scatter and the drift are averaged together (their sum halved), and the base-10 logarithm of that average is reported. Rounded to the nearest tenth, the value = 0.0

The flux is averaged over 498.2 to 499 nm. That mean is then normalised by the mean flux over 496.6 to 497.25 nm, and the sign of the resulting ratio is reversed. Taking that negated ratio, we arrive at -1.08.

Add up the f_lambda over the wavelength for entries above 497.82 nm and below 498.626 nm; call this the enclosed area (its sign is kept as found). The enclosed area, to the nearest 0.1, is 6.2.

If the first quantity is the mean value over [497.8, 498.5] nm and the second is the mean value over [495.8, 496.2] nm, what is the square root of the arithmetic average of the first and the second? 2.71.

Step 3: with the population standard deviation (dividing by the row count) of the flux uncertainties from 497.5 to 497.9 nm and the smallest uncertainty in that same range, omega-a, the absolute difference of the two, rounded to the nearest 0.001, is 0.476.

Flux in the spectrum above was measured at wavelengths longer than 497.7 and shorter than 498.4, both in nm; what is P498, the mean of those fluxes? 7.67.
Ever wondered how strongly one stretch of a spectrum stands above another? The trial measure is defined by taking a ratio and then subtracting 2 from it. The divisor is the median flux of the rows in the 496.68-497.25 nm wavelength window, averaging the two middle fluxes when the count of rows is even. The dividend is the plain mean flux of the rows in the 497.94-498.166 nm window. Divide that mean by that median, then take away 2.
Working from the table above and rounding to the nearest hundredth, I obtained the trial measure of -0.96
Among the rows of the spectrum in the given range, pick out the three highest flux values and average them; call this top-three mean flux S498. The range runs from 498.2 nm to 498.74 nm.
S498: 8.0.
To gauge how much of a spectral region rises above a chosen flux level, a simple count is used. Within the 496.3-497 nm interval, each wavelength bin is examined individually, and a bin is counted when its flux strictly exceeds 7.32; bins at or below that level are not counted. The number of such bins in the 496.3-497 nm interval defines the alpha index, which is 2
